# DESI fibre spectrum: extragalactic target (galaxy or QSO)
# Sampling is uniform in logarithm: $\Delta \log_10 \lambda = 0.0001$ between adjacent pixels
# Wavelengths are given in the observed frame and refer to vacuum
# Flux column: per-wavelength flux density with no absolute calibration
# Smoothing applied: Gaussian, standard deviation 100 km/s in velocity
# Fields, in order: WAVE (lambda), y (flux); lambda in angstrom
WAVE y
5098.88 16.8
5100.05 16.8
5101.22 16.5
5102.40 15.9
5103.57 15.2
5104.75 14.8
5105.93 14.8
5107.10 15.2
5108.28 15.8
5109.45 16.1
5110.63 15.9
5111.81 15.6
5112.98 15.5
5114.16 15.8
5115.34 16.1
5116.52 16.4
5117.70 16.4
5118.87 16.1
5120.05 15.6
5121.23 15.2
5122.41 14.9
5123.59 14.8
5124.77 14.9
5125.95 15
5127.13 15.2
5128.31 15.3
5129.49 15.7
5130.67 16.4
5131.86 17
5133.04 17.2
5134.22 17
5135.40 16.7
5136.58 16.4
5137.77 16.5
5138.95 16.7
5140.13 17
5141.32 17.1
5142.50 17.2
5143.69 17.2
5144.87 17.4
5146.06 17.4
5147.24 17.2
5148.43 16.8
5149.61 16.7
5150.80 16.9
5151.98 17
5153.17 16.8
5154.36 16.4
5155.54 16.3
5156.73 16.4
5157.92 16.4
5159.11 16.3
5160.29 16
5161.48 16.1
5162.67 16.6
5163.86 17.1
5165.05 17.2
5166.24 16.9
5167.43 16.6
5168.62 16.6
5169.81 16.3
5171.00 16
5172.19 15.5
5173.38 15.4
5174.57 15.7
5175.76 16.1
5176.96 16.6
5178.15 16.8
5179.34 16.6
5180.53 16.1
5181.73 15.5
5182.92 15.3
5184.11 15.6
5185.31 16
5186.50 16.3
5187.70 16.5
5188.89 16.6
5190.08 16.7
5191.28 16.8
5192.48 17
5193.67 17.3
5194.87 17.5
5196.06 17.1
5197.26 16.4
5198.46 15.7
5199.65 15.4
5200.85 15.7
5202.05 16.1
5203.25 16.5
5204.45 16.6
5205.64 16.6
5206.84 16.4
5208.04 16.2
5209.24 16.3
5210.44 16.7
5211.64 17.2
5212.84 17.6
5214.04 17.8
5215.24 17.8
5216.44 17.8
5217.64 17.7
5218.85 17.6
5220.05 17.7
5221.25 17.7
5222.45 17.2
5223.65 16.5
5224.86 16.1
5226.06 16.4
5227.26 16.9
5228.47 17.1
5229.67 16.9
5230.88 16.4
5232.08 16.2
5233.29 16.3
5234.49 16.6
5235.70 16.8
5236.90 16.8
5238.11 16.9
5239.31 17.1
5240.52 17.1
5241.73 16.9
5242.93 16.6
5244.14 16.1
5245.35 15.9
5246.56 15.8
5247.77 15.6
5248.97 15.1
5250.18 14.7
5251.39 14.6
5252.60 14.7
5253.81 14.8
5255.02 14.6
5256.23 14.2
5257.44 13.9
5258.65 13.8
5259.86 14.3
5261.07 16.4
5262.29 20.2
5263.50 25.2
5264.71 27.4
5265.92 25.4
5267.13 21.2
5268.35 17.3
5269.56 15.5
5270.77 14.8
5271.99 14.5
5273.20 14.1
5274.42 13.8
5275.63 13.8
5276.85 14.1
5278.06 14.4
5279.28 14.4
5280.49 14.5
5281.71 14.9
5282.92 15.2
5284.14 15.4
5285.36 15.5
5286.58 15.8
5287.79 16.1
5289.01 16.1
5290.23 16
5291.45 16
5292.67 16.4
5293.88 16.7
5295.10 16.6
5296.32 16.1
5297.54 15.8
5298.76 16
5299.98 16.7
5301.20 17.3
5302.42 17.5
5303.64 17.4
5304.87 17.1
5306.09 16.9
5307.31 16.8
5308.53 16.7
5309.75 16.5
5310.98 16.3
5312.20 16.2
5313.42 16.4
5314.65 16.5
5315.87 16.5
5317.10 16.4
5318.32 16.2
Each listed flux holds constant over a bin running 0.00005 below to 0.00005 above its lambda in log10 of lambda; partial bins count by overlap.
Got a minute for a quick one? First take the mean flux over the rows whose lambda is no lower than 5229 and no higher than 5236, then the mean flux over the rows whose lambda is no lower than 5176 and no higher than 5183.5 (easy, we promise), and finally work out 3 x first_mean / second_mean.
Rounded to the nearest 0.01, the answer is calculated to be 3.07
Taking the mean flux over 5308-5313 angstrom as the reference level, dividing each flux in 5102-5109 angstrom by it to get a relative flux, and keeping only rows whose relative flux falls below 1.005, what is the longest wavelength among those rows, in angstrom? 5108.28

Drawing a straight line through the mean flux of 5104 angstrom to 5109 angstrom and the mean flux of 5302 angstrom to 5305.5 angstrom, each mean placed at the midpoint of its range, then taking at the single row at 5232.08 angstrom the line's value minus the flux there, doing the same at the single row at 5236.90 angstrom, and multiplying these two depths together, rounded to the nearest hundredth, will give -0.07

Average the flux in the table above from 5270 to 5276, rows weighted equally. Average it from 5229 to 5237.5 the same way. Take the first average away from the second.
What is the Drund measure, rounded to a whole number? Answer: 2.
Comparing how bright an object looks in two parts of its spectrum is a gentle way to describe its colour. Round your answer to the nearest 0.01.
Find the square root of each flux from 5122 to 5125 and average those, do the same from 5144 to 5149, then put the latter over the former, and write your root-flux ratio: 1.08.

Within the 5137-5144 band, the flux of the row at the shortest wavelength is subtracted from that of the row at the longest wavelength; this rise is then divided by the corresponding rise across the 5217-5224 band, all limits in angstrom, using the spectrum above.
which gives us -1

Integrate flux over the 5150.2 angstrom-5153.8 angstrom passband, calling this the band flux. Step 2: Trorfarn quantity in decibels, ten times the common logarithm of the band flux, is 17.8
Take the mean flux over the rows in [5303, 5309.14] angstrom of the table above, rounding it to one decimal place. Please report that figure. 17.0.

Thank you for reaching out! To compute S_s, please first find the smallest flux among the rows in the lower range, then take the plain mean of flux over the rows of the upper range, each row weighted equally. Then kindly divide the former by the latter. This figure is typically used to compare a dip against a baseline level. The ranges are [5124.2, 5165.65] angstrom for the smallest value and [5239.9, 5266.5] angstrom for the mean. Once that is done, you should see 0.878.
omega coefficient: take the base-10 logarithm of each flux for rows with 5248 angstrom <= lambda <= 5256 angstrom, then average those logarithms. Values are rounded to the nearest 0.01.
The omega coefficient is 1.17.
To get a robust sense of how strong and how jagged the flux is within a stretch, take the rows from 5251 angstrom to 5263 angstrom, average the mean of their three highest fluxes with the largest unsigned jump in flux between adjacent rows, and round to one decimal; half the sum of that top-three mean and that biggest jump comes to 10.5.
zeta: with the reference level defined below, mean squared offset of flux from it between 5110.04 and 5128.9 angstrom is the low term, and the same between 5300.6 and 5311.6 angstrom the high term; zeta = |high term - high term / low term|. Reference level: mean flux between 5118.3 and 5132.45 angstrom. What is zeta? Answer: 6.1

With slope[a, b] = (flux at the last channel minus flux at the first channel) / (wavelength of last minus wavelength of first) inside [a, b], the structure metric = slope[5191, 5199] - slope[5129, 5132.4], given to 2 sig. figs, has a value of -0.70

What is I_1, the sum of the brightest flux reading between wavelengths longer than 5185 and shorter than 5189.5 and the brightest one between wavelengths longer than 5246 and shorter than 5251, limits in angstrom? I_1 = 32.4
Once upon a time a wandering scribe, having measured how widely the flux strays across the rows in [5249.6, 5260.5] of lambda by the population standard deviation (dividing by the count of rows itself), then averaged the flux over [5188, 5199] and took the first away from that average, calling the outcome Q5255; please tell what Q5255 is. 16.4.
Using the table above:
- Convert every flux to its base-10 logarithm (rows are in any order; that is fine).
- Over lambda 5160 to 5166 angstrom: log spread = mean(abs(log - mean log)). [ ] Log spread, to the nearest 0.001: 0.012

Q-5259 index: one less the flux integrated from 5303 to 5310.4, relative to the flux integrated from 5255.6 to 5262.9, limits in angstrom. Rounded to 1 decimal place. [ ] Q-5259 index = -0.1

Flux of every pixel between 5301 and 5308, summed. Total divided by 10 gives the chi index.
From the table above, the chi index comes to 10.3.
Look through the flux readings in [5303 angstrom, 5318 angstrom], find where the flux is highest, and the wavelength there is 5303.64 angstrom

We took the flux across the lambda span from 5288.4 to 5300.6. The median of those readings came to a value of 16.1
